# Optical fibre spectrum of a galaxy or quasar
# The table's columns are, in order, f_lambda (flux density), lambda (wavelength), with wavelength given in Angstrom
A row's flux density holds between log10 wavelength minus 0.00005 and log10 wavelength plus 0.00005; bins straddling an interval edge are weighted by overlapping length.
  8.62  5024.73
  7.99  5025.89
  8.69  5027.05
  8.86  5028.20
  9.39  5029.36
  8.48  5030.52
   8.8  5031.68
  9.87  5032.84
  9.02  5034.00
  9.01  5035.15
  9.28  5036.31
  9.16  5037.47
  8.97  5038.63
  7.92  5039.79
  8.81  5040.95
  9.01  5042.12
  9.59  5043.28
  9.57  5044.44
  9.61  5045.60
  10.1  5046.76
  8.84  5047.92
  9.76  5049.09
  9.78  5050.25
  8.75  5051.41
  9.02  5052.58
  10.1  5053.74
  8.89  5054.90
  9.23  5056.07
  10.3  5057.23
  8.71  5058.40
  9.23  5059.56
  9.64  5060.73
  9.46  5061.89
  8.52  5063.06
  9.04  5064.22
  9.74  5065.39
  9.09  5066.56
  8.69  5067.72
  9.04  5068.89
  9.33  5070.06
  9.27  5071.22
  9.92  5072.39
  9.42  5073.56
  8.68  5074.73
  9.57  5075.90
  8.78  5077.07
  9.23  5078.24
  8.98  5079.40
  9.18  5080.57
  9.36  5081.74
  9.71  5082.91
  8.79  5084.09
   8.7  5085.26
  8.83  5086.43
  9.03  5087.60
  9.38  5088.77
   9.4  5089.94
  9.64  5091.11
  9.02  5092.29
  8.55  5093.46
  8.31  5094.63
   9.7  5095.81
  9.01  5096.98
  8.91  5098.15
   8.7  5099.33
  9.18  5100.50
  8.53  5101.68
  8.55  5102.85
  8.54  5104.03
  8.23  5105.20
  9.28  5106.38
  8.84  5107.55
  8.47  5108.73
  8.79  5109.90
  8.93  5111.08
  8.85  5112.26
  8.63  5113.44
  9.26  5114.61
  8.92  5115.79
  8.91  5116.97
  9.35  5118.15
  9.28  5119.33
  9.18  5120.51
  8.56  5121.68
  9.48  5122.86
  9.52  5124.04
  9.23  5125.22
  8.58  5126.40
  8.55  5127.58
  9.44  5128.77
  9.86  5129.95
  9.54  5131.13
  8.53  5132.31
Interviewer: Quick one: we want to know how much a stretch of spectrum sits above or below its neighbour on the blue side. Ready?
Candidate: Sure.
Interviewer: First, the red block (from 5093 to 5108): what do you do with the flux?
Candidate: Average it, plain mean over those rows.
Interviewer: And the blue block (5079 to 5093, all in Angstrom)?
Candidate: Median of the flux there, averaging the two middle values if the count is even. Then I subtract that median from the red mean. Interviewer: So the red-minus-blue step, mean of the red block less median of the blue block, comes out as -0.31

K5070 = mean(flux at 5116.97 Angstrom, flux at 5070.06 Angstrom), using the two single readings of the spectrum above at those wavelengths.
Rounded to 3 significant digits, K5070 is 9.12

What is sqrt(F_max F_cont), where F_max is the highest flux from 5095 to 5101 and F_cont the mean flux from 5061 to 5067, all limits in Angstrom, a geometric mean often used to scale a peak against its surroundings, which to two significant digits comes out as 9.4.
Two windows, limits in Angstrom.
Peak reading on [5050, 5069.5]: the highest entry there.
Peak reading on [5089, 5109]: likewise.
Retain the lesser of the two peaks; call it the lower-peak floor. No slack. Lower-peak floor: 9.70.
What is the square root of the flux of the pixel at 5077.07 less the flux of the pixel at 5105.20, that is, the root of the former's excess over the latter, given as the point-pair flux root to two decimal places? 0.74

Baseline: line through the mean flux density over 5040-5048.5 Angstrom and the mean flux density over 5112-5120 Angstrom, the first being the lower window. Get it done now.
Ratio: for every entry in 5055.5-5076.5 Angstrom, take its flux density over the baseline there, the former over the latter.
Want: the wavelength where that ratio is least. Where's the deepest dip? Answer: 5063.06 Angstrom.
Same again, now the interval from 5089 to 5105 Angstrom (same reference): 5094.63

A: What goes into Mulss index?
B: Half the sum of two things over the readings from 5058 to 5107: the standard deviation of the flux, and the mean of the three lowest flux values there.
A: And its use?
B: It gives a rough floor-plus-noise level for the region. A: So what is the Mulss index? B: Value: 4.39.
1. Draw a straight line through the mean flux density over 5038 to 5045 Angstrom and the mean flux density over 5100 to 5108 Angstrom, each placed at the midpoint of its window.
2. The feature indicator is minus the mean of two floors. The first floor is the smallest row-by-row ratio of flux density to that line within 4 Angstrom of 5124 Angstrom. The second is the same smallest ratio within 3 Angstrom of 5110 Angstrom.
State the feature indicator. -0.980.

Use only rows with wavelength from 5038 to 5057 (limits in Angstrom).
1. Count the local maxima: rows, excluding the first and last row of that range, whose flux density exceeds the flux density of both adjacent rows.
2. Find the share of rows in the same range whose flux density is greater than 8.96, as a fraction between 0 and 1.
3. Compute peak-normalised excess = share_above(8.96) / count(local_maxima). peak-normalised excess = 0.17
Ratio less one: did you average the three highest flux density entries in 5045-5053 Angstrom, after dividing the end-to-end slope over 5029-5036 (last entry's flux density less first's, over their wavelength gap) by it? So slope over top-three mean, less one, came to -1.01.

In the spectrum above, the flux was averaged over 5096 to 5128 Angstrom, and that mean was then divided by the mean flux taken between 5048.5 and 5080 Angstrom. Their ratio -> 0.96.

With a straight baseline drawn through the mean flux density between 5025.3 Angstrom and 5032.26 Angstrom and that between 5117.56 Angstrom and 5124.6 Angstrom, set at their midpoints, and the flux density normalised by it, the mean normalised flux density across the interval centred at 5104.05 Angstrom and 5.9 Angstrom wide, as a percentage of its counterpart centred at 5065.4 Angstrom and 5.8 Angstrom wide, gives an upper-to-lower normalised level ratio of 93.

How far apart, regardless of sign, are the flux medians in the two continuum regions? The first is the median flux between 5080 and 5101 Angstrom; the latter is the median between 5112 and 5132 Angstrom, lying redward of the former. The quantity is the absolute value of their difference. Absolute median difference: 0.2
